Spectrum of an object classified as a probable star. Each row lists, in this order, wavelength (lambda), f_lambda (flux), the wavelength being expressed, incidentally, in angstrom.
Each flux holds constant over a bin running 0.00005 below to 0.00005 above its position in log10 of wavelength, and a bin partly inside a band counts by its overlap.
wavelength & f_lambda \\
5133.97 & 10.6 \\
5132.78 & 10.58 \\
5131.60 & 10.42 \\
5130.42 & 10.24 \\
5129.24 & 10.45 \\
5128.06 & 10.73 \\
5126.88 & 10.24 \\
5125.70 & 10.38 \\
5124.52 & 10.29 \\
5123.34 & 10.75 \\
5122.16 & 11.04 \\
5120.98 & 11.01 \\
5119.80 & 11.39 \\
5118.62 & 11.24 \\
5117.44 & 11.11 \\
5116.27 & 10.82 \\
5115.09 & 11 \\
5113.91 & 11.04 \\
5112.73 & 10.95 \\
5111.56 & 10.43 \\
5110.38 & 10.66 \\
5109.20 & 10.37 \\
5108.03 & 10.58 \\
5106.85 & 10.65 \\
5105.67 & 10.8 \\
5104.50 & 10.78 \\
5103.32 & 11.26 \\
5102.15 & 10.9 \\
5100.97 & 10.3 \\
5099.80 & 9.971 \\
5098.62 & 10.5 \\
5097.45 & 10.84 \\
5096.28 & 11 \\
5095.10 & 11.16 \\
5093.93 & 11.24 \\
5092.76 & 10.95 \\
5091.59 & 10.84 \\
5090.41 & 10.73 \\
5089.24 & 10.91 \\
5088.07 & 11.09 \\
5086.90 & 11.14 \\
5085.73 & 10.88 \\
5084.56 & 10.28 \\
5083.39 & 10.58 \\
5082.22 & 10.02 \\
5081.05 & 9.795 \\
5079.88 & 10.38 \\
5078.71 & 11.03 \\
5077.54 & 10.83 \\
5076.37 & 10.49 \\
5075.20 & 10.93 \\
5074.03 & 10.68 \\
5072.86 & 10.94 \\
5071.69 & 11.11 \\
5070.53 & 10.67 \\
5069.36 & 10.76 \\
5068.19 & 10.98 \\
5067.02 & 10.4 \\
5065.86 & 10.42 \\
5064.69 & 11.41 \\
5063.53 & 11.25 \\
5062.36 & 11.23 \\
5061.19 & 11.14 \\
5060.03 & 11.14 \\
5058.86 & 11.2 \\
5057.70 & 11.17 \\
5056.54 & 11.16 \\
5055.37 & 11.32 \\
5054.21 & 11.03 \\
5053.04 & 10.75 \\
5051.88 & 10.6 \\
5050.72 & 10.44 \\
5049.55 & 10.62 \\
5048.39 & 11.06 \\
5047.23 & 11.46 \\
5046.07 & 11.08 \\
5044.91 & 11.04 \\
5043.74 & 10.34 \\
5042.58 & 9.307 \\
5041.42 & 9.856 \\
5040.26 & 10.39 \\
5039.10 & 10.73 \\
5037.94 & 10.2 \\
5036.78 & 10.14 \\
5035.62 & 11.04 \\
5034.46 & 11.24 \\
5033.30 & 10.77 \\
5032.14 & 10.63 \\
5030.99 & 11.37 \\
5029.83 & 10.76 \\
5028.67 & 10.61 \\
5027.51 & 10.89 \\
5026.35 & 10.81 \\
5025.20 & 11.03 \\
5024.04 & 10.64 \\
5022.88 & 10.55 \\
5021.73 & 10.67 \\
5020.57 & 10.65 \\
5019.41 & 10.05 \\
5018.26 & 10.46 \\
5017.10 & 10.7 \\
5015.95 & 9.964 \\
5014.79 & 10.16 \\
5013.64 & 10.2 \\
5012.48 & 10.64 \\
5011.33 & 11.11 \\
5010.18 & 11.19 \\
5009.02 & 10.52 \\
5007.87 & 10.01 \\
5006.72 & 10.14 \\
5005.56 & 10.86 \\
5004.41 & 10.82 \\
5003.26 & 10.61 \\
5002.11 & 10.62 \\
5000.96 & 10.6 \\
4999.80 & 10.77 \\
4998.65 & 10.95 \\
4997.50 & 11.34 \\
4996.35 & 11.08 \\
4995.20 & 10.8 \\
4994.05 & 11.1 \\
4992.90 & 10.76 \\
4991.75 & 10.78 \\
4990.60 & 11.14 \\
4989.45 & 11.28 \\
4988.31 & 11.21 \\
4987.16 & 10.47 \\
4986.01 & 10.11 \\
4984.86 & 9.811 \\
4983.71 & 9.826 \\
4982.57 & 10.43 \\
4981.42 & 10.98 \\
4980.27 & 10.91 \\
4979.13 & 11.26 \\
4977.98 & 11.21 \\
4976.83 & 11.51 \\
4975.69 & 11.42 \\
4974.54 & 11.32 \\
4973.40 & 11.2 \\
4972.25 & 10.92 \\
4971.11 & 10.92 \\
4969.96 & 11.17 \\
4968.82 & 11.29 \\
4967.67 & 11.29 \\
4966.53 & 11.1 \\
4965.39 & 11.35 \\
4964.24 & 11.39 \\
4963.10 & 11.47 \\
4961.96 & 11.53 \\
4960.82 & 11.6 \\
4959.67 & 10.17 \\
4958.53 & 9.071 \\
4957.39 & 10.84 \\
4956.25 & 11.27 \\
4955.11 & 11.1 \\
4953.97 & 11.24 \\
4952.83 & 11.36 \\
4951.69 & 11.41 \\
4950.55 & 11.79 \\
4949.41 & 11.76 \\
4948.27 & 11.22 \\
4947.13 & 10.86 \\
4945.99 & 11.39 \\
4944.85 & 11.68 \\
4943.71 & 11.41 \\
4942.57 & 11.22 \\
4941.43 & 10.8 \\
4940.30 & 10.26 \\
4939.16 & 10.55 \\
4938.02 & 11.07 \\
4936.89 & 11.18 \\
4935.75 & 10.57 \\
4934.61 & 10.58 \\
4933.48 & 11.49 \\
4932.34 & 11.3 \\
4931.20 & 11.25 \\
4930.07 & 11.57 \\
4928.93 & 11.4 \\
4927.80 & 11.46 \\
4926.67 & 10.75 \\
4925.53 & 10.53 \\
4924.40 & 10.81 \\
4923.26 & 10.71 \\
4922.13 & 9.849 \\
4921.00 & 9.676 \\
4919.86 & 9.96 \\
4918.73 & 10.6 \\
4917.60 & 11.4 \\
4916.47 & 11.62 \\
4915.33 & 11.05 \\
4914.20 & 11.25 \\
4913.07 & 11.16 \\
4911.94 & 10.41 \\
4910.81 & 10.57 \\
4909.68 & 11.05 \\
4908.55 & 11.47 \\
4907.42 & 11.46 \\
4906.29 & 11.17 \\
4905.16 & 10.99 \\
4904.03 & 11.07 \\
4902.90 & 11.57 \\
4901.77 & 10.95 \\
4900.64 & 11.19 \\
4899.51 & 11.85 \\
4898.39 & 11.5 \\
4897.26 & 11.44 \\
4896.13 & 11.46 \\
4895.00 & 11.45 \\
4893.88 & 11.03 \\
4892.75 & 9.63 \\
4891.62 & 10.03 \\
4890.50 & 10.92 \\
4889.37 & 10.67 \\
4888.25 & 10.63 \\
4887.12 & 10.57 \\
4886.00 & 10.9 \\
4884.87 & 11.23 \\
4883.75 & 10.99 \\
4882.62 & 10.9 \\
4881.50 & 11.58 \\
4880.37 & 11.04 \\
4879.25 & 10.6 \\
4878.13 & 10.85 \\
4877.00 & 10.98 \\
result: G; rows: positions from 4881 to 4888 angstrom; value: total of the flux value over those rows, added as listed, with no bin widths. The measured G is 66.2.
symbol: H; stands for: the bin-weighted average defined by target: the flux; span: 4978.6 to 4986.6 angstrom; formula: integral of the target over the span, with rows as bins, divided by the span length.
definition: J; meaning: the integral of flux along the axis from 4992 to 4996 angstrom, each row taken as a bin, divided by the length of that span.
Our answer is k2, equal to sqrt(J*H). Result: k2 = 10.7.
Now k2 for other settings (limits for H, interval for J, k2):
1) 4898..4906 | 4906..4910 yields 11.3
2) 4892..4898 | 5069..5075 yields 10.9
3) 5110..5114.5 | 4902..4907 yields 11.0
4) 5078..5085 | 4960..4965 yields 10.9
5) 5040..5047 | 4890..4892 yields 10.5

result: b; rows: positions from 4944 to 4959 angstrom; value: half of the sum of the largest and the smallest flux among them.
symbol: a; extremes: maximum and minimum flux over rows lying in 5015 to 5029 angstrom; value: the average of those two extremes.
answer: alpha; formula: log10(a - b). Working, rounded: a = 10.5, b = 10.4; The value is -1.18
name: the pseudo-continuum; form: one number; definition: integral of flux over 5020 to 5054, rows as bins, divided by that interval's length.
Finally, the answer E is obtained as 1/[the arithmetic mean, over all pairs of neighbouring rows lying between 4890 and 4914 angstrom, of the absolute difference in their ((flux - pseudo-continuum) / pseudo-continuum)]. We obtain 27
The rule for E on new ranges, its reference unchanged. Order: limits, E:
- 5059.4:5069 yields 40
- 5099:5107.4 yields 33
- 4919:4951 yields 32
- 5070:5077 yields 34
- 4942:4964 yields 24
